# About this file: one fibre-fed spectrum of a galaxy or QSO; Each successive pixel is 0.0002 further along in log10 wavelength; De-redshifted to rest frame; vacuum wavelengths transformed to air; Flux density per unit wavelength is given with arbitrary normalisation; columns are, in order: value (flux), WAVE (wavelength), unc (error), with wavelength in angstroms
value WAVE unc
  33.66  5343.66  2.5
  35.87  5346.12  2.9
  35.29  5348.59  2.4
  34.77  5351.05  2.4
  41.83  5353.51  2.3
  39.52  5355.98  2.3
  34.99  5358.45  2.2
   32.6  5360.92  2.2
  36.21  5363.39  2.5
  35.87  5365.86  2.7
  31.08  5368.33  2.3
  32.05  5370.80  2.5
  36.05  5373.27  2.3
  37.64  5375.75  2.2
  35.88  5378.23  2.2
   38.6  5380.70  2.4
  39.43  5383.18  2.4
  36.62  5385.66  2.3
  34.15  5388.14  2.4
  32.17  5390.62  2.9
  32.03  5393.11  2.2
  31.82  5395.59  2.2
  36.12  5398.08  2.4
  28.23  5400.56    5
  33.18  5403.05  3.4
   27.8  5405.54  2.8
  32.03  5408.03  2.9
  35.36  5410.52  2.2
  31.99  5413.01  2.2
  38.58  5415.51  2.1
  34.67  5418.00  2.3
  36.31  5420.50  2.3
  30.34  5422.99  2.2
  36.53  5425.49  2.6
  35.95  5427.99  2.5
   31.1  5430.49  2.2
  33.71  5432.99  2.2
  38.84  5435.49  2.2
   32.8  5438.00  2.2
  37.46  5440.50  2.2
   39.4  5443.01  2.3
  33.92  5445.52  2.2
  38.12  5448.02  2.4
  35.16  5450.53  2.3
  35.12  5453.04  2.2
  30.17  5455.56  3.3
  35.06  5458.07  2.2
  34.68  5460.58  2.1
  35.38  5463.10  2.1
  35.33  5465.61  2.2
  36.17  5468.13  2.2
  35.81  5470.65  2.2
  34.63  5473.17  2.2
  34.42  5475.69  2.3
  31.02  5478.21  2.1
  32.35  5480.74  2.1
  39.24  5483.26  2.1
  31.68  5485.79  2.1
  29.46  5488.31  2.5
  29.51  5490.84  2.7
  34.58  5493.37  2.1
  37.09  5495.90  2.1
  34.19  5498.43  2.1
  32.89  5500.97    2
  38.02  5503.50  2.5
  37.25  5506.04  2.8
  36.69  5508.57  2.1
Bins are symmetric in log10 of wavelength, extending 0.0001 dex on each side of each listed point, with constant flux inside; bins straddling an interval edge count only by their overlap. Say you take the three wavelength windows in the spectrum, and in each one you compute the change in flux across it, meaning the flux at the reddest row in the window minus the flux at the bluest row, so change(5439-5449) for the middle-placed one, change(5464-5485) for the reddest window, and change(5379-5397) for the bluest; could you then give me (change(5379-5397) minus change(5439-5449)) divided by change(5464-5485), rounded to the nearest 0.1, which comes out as -1.9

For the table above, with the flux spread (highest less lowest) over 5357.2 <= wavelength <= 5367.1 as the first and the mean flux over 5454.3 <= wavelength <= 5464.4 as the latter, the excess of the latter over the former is 30.2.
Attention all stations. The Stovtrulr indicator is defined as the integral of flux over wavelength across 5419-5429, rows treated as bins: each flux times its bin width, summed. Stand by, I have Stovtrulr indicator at 348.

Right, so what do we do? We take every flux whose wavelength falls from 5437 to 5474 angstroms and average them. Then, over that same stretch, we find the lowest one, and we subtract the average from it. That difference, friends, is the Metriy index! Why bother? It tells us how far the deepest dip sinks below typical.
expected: -5.1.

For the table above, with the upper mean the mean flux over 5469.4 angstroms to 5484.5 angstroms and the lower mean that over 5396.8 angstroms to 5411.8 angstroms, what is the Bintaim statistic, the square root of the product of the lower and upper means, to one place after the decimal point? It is 33.3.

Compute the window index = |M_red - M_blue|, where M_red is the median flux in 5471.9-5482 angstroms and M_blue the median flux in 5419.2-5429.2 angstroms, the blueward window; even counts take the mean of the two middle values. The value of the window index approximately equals 2.7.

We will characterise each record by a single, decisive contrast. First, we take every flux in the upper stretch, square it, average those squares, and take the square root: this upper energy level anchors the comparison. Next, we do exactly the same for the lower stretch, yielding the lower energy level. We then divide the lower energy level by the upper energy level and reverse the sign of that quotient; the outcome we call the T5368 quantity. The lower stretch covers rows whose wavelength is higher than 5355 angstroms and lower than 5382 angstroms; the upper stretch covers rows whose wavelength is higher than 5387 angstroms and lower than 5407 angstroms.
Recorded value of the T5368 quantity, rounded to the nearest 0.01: -1.11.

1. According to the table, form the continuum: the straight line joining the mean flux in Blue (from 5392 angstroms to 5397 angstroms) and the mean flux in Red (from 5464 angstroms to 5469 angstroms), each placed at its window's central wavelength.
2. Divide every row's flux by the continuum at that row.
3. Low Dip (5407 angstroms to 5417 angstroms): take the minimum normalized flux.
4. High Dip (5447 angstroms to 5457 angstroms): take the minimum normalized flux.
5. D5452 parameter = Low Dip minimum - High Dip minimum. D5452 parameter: 0.11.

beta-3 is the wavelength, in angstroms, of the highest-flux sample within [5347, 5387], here 5353.51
